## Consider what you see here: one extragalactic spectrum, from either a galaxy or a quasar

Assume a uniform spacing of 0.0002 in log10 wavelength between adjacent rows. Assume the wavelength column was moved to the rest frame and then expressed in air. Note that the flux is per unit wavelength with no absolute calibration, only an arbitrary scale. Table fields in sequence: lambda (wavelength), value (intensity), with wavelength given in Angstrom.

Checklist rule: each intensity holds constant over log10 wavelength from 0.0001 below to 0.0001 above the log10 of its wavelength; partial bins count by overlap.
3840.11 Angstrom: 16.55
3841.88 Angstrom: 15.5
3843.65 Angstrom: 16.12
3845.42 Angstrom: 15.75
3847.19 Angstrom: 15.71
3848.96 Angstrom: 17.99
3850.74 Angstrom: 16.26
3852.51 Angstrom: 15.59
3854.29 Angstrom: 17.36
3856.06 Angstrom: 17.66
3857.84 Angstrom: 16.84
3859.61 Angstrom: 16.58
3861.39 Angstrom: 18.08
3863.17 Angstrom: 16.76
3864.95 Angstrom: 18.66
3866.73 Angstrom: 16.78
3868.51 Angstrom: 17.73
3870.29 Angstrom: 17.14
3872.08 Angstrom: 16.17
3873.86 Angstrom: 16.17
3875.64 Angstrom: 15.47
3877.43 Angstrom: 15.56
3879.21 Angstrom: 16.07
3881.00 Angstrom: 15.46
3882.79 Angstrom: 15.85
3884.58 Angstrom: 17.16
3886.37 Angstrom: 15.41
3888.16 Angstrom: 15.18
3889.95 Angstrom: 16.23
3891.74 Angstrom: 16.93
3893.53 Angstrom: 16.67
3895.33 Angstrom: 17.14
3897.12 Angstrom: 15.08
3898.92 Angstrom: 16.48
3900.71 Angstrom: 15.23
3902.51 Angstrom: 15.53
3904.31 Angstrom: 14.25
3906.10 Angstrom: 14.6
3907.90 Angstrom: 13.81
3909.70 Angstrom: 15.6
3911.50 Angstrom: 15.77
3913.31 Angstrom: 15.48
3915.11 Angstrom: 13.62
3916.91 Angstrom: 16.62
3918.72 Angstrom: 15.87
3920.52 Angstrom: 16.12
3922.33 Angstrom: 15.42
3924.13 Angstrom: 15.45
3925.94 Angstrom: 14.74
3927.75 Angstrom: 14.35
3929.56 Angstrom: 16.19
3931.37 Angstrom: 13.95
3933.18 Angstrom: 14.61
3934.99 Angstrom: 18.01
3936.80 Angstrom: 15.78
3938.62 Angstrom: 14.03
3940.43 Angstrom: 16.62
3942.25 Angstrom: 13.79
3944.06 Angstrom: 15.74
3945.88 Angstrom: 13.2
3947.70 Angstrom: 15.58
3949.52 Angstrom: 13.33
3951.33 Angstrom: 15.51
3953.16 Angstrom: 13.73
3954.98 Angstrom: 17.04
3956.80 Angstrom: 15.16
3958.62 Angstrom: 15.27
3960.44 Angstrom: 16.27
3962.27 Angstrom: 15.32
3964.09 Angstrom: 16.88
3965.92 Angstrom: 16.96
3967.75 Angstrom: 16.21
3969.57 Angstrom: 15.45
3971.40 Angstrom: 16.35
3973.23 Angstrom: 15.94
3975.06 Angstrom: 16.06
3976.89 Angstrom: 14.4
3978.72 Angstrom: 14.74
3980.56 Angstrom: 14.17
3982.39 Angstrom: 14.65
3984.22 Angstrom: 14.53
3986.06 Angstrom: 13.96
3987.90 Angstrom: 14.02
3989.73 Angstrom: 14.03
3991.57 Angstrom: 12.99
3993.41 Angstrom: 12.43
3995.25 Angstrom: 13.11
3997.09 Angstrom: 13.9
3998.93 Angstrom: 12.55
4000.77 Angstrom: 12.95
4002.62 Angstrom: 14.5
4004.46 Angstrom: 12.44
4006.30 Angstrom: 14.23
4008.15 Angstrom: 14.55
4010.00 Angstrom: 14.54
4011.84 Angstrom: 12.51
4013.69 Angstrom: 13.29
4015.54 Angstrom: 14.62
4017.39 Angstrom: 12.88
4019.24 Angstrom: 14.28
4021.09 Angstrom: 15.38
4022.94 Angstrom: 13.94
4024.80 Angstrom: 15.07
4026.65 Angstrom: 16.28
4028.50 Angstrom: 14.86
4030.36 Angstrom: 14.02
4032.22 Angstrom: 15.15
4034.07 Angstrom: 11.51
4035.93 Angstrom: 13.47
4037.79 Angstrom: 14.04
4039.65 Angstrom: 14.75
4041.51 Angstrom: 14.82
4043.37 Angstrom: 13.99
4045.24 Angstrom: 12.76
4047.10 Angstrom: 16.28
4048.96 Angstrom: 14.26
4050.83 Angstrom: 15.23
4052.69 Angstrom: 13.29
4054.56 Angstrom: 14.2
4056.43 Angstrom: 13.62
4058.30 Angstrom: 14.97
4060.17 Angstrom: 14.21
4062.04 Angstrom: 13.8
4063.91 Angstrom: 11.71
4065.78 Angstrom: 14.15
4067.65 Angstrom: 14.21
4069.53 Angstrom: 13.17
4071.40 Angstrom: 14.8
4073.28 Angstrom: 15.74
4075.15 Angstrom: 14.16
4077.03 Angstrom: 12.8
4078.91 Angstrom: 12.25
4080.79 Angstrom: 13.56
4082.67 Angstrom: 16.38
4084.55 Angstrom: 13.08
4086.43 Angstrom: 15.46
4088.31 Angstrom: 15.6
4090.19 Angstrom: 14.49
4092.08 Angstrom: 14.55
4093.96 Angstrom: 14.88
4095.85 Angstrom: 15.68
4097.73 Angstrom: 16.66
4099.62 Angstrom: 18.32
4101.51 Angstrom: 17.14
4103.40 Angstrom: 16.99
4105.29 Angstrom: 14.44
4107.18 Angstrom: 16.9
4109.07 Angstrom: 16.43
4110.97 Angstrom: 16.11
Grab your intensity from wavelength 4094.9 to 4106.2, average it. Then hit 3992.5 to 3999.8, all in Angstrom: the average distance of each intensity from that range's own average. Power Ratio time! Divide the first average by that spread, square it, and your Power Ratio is 1062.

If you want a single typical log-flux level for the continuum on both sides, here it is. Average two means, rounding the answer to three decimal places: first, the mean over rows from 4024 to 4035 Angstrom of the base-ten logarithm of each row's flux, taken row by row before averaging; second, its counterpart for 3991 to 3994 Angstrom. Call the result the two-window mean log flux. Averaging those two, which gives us 1.131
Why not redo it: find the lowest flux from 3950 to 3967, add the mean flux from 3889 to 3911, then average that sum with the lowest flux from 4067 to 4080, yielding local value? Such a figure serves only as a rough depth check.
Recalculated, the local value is 20.8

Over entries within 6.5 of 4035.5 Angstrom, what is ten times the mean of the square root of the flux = 37.3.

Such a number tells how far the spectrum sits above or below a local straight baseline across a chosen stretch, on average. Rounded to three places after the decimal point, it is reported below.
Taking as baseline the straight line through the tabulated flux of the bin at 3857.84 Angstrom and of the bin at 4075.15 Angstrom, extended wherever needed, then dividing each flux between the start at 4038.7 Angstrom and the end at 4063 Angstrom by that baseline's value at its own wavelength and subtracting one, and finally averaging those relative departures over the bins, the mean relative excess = -0.010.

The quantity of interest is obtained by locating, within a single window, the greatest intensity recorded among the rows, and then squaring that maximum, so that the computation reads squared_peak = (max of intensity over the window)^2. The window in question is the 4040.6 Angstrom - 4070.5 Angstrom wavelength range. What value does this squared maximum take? 265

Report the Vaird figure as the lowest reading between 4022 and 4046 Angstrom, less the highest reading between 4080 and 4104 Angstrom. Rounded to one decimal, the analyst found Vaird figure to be -6.8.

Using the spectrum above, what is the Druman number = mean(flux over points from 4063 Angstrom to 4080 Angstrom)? 13.7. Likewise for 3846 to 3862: 16.9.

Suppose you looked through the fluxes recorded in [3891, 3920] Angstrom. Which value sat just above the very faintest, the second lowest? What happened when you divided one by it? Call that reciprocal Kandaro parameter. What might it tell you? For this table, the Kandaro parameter 0.072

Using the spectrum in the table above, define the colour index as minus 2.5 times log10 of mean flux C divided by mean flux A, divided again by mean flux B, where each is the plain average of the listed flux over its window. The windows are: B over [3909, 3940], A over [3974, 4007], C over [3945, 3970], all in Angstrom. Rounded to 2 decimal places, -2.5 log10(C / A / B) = 2.85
